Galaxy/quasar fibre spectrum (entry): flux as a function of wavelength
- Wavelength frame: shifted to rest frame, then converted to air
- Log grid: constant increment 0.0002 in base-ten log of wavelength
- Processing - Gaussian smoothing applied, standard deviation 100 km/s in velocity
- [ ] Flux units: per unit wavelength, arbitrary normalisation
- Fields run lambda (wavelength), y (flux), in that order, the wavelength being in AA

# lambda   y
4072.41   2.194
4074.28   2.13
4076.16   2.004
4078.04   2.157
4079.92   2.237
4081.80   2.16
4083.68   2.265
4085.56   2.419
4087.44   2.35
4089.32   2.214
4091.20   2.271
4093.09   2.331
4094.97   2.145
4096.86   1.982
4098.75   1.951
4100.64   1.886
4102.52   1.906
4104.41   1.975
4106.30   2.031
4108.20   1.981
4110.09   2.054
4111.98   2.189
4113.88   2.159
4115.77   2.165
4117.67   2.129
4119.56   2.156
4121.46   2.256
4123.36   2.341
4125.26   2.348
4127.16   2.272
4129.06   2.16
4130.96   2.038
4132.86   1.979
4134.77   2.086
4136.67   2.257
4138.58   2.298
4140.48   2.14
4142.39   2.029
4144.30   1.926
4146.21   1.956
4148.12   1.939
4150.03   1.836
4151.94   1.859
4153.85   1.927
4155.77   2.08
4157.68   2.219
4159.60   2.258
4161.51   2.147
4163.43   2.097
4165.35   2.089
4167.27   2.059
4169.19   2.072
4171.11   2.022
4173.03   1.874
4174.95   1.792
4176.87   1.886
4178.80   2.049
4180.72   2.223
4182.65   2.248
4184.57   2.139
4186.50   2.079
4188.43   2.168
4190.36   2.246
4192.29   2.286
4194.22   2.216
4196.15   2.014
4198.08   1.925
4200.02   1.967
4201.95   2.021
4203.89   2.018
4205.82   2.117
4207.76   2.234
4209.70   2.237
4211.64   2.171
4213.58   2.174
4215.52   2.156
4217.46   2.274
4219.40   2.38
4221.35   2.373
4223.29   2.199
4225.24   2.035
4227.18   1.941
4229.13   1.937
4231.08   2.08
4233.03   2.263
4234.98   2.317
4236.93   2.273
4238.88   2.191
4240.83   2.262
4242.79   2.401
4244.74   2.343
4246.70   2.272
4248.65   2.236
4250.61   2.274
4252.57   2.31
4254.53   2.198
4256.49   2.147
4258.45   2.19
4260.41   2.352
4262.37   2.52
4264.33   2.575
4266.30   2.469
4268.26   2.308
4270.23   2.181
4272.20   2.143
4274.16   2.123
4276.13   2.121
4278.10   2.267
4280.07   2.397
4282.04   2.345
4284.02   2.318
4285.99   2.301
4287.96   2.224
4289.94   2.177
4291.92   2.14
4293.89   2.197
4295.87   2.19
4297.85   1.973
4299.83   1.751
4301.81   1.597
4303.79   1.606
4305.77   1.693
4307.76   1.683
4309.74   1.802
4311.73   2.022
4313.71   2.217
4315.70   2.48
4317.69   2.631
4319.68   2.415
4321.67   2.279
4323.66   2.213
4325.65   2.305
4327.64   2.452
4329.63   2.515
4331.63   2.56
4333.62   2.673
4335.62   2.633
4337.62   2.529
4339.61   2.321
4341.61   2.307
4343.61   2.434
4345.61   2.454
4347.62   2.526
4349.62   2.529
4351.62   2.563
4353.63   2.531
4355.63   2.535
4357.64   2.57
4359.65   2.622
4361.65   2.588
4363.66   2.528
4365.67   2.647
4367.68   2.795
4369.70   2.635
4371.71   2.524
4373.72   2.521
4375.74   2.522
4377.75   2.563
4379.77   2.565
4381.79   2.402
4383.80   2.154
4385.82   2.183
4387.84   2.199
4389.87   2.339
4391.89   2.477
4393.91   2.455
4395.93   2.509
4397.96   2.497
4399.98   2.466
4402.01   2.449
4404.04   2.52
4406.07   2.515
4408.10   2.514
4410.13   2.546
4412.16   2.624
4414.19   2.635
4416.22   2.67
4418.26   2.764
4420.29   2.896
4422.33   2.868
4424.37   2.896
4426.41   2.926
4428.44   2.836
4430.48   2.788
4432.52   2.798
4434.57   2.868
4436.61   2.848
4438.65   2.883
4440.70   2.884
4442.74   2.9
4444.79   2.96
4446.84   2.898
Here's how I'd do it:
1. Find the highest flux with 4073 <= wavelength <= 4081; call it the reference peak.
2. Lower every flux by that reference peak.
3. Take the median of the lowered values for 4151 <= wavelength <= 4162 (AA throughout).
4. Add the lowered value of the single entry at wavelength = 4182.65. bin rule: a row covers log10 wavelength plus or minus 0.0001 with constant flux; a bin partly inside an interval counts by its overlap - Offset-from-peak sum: -0.11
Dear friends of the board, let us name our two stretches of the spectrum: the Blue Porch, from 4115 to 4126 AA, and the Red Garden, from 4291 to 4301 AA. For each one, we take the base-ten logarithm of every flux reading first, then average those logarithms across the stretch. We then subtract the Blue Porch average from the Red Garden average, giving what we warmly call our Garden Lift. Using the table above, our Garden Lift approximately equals -0.04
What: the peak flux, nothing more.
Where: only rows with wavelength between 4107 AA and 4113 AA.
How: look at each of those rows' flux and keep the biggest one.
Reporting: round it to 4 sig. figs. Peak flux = 2.189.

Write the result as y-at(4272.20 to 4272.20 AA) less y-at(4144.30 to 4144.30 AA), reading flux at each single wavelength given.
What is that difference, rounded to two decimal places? 0.22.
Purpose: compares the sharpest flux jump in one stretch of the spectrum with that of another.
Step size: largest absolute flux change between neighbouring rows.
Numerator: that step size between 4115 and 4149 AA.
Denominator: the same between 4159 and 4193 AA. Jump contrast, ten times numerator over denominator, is 9.8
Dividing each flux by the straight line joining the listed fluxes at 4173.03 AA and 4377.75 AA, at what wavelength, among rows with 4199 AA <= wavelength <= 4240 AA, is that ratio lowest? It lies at 4229.13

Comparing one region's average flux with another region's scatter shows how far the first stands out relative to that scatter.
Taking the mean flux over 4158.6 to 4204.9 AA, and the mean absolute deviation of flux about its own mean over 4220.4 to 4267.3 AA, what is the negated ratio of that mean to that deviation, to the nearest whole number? -18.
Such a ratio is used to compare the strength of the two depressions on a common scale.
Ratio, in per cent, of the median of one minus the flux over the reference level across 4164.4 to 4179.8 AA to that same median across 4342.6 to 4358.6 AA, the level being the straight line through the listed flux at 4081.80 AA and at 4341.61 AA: -85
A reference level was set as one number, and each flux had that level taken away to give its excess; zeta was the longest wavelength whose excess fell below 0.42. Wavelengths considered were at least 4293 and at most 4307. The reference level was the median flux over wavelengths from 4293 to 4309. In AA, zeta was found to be 4305.77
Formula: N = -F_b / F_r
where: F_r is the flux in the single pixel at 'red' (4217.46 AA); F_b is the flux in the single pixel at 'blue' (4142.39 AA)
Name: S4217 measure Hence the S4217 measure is -0.89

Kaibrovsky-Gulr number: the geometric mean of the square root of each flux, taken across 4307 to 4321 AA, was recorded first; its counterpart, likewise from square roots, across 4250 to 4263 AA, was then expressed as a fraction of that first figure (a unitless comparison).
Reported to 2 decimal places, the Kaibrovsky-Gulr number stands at 1.03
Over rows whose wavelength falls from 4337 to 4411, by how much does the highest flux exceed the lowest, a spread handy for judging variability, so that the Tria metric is 0.64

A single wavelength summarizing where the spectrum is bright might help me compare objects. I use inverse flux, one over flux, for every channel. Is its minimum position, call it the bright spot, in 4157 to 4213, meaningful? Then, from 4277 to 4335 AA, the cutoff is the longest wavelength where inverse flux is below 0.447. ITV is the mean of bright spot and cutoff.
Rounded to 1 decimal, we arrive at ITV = 4263.0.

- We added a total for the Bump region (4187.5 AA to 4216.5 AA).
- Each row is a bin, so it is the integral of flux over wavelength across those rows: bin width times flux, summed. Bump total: 61.8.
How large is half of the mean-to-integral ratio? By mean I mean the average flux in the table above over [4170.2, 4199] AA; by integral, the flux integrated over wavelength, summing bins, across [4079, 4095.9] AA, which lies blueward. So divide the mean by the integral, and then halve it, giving 0.027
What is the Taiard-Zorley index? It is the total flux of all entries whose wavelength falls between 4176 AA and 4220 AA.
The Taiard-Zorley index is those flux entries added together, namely 49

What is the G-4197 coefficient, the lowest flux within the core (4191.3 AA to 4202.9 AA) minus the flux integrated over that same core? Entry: -22.1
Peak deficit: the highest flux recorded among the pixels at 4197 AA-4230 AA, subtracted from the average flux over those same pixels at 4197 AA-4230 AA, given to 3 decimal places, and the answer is -0.253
